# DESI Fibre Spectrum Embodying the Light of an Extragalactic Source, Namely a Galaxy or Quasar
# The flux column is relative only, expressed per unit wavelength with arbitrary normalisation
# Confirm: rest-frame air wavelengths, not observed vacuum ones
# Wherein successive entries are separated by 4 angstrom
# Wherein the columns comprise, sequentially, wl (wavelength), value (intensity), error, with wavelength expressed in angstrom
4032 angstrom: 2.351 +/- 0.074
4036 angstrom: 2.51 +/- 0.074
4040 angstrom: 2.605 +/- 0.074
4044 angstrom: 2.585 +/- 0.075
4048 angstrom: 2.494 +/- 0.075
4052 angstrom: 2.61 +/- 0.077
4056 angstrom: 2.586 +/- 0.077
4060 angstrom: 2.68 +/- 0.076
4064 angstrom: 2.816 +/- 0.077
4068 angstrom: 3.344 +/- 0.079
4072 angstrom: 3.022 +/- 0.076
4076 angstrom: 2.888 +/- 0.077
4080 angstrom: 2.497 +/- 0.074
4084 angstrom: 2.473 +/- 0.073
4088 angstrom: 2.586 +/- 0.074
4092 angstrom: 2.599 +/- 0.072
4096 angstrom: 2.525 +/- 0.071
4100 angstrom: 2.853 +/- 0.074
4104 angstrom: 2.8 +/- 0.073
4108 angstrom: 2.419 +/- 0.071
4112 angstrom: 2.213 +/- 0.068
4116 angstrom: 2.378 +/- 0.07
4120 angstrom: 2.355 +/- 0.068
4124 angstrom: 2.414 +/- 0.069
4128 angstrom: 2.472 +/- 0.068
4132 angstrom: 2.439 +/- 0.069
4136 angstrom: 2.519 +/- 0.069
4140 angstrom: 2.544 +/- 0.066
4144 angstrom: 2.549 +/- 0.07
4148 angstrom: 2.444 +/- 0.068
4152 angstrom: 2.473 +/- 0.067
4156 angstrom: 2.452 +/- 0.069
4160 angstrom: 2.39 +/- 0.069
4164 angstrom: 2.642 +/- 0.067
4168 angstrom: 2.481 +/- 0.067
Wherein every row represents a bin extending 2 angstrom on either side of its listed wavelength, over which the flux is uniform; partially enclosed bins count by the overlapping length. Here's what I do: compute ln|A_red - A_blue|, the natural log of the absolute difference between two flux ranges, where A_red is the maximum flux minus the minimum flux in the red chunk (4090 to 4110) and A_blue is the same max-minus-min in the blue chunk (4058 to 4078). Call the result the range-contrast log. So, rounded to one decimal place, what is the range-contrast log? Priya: -1.5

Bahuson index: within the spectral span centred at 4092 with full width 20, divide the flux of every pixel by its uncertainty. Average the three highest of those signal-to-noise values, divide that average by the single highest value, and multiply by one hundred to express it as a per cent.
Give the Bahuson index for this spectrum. 95.3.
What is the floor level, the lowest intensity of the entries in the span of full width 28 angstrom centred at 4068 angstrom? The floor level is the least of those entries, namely 2.497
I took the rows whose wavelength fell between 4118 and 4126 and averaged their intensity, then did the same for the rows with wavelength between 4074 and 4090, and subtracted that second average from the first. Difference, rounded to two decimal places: -0.23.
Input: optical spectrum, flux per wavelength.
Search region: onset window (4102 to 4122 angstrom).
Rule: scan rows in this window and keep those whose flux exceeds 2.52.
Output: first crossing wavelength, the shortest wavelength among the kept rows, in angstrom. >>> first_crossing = 4104 angstrom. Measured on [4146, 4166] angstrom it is 4164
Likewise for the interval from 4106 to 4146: 4140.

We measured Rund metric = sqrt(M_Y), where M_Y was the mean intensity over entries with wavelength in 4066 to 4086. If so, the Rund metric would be 1.69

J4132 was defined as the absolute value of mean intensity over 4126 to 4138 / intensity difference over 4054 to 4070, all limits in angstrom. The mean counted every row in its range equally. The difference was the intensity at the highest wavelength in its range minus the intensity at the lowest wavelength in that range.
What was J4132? 3.3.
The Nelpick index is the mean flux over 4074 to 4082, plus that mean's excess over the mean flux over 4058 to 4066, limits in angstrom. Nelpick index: 2.64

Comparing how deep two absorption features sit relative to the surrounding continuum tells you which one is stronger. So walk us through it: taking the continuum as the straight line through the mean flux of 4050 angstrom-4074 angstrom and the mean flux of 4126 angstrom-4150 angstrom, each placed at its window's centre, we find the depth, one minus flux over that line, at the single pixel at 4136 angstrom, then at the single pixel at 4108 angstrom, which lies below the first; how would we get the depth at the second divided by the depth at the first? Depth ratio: -13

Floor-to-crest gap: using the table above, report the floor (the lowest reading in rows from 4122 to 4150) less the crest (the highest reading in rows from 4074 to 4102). -0.5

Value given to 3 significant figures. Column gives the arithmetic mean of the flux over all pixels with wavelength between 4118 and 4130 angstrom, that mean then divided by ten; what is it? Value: 0.241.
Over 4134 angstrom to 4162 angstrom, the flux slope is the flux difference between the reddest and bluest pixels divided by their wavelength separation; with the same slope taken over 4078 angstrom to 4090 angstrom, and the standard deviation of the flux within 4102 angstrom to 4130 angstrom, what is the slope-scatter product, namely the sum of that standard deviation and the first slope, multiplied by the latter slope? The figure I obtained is 0.002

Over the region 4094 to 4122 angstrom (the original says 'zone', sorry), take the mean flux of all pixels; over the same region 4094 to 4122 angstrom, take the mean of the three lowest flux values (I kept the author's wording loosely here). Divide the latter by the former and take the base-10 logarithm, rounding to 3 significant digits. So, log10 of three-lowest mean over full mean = -0.0344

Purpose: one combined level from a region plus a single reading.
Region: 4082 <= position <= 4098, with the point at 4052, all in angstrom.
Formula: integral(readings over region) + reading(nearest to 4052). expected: 43.3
